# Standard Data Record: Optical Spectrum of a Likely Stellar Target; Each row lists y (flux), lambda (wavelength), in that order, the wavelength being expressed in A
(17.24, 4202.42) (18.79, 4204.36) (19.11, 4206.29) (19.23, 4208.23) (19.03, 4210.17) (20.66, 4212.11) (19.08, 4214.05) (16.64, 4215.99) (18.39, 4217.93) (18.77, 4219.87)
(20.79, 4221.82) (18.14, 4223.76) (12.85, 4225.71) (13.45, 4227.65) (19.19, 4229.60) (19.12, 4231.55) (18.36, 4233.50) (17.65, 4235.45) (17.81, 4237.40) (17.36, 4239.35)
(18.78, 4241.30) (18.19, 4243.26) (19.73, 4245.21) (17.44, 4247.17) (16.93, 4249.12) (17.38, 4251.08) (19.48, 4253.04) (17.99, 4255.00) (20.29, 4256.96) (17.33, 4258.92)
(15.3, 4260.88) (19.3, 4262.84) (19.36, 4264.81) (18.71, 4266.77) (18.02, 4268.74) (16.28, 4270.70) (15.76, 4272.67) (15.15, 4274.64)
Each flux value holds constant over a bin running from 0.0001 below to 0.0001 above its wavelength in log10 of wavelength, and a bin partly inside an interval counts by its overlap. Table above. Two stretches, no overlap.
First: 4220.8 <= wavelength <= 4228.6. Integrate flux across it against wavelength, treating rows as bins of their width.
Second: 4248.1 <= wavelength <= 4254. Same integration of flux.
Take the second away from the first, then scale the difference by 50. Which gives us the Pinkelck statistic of 1080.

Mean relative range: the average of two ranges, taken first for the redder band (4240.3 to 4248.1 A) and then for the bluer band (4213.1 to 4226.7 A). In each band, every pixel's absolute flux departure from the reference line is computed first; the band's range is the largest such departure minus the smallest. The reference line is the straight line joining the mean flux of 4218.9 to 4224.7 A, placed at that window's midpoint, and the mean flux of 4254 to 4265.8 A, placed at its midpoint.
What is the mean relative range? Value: 3.5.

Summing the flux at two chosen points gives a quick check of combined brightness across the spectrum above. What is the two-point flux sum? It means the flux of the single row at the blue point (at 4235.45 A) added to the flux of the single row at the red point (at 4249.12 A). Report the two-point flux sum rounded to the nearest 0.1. 34.6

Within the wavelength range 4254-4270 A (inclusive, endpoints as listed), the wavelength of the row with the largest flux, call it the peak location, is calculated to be 4256.96 A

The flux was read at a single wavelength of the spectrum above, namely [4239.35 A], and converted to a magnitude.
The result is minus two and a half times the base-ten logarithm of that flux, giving -3.10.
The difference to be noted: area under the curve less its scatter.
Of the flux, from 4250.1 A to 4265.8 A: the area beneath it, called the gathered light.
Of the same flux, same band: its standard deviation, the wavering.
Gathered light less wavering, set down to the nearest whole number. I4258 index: 286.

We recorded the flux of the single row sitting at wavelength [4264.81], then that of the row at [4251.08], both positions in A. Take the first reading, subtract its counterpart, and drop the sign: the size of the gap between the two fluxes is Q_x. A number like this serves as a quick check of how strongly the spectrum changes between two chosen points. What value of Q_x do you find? 2.0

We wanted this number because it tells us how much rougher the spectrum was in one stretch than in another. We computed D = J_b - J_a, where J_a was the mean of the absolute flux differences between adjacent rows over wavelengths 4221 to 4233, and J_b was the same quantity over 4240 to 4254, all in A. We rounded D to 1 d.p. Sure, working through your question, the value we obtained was -1.6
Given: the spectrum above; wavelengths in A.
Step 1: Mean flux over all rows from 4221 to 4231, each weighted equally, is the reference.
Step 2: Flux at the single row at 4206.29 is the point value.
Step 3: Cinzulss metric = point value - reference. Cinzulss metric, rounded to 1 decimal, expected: 2.2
